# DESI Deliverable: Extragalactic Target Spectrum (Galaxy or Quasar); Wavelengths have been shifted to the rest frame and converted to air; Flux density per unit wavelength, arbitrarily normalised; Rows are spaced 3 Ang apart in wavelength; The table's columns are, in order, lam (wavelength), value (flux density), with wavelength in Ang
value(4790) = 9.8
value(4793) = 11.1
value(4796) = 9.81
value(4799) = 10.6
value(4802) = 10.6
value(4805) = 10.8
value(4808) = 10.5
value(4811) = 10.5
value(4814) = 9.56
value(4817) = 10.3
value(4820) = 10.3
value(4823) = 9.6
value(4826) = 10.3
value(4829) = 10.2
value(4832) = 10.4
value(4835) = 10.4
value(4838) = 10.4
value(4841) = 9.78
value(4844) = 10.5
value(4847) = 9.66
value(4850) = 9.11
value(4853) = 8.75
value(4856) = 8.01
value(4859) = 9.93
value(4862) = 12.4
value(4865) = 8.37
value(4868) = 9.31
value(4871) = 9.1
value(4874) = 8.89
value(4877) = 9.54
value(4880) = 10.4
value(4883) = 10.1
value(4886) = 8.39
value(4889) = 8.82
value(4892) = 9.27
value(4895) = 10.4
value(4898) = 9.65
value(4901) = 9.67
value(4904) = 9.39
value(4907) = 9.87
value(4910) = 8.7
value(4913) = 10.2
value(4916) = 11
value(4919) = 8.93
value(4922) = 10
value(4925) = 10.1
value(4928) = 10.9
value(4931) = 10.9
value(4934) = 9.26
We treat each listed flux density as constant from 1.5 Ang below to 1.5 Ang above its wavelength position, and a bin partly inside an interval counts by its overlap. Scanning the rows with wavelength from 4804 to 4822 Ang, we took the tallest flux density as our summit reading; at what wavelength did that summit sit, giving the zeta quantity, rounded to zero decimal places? 4805 Ang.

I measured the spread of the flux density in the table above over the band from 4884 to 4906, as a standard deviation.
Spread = 0.6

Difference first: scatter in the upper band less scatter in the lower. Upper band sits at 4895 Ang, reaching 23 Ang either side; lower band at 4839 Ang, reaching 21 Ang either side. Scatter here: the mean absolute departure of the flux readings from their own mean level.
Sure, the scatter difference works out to 0.01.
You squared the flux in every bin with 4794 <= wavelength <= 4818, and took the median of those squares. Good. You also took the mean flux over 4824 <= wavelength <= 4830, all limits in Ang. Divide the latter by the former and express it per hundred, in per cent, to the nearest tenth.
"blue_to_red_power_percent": 9.3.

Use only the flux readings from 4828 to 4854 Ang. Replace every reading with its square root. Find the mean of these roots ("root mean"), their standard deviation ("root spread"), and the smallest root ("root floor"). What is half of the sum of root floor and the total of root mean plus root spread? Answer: 3.10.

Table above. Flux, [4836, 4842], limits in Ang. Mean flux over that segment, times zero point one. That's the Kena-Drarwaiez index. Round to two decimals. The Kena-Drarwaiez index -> 1.01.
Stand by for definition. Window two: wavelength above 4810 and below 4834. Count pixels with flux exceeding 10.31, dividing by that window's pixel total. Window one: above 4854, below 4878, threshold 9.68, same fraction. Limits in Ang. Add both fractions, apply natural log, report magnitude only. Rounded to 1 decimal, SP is 0.7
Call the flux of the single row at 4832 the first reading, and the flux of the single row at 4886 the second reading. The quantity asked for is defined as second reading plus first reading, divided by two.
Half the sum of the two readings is 9.4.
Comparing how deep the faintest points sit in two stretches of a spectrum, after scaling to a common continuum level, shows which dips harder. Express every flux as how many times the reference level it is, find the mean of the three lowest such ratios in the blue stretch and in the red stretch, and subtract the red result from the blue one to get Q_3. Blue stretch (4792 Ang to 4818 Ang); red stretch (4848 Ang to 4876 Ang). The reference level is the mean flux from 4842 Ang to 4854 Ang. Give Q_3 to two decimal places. 0.16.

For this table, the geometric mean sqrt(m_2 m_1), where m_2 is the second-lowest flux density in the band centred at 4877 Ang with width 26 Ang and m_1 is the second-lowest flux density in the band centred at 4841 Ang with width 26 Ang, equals 8.7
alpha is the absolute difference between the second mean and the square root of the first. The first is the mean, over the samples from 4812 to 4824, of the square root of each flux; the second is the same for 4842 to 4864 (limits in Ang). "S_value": 1.34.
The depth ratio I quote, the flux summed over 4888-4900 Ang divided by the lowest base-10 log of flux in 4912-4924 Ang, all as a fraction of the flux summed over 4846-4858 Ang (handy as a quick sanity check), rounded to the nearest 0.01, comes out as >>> 1.13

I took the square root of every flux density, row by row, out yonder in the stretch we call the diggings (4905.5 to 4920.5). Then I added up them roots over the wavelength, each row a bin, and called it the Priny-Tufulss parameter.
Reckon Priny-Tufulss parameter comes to 46.8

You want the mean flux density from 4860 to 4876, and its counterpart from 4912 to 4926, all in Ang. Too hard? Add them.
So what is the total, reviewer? 19.66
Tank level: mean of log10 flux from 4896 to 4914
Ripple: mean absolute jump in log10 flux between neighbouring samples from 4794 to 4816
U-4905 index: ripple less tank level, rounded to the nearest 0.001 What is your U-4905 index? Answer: -0.965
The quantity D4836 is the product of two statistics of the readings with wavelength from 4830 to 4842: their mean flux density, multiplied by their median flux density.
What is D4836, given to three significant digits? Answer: 107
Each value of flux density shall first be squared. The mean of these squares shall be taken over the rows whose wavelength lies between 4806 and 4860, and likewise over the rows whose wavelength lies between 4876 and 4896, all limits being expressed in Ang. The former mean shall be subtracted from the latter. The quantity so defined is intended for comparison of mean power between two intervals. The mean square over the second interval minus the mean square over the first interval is -7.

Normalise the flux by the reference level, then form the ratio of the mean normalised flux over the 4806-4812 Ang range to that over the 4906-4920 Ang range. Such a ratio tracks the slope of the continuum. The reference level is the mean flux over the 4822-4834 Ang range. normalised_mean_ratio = 1.08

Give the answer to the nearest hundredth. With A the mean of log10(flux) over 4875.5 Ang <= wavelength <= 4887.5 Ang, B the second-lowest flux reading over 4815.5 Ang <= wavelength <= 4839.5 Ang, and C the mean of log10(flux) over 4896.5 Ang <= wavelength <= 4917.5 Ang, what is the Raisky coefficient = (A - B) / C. -9.32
